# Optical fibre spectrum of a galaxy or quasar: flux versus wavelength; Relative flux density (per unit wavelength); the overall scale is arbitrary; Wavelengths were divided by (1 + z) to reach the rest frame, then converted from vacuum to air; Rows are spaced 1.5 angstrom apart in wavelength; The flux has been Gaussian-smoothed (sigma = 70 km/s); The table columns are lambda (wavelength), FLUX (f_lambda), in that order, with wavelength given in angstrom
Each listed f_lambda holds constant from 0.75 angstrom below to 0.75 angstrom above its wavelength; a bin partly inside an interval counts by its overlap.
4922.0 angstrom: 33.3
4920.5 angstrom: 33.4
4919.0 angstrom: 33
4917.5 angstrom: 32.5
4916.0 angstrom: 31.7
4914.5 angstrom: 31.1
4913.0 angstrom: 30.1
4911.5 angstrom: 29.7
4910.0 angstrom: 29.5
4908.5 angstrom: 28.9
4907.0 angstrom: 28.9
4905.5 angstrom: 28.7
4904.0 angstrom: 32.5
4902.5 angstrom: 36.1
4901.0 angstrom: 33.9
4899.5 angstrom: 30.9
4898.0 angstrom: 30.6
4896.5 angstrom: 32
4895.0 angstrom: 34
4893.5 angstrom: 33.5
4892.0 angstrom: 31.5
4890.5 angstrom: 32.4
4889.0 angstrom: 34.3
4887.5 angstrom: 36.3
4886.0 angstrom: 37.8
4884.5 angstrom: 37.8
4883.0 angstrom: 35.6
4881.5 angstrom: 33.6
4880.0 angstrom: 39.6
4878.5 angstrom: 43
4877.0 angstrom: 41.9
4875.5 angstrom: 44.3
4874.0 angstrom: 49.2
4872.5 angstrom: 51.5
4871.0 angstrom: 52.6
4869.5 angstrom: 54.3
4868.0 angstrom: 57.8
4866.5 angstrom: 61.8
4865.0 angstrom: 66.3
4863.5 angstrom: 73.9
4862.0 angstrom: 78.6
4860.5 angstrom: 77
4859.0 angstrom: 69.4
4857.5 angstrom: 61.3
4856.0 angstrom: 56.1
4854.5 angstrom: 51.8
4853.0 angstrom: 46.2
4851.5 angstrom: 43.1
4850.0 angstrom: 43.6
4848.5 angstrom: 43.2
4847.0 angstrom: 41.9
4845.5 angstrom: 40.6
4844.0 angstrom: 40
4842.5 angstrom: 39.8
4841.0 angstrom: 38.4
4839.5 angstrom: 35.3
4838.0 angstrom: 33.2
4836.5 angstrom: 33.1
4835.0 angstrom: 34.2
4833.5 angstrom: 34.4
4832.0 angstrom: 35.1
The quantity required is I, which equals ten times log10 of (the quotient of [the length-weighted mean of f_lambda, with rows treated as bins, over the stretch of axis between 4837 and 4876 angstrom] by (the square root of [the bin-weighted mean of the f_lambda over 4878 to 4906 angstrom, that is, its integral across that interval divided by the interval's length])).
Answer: 9.5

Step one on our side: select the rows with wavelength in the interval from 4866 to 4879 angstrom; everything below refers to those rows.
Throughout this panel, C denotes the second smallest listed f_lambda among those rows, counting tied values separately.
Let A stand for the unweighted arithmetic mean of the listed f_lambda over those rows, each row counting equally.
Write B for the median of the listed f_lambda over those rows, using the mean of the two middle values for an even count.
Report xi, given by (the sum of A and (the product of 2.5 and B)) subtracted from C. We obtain -136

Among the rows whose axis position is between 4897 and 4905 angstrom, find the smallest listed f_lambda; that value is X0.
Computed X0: 30.6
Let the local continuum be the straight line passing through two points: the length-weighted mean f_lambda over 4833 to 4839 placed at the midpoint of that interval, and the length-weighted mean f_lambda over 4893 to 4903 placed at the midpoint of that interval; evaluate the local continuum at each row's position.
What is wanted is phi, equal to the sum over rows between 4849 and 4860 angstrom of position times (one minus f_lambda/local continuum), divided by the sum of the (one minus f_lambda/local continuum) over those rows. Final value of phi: 4855.9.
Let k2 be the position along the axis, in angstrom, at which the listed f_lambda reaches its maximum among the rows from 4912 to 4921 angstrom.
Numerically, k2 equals 4920.5 angstrom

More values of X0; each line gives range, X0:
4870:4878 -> 41.9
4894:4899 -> 30.6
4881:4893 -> 31.5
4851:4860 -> 43.1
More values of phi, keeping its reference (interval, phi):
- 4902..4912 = 4909.4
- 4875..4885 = 4878.6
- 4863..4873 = 4867.2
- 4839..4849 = 4845.1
